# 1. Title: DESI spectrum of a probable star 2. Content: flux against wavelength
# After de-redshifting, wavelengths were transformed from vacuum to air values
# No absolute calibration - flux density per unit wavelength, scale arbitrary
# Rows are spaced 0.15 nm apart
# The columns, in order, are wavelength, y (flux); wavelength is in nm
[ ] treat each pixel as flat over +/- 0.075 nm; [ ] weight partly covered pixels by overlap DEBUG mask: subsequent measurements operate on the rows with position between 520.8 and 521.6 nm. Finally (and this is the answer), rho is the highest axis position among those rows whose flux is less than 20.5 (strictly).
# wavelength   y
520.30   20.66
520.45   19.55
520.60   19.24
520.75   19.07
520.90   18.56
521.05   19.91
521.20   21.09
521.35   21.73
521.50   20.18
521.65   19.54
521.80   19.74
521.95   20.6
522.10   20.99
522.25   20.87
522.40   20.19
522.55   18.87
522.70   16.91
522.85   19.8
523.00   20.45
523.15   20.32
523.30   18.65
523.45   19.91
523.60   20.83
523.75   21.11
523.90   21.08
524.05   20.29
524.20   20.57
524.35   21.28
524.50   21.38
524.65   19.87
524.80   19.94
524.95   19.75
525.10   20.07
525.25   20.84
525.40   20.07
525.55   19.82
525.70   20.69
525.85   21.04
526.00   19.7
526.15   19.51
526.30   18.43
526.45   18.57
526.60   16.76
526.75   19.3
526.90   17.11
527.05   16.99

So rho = 521.50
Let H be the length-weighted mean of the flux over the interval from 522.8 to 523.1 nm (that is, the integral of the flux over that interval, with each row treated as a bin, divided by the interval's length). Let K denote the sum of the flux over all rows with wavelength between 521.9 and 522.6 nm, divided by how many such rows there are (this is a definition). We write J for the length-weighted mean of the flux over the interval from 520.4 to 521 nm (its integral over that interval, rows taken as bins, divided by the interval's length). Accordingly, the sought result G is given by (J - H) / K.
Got -0.05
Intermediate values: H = 20.2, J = 19.1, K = 20.3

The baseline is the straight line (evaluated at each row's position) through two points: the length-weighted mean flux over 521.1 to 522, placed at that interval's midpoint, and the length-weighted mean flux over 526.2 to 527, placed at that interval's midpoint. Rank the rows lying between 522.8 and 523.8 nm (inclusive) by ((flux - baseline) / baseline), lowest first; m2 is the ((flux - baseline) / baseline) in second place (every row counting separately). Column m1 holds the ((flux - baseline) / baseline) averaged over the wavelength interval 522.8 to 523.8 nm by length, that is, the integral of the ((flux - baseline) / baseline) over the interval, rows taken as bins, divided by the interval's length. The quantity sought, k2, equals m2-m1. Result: -0.028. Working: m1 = 0.03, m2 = 0.00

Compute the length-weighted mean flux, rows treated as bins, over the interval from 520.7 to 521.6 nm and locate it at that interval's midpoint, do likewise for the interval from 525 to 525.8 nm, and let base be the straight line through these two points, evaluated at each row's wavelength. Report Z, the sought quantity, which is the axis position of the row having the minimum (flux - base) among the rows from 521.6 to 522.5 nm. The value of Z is 521.65 nm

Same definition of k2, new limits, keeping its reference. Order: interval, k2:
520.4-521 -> -0.001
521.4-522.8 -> -0.036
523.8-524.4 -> -0.009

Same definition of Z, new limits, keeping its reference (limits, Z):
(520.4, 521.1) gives 520.90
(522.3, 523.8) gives 522.70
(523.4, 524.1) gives 523.45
